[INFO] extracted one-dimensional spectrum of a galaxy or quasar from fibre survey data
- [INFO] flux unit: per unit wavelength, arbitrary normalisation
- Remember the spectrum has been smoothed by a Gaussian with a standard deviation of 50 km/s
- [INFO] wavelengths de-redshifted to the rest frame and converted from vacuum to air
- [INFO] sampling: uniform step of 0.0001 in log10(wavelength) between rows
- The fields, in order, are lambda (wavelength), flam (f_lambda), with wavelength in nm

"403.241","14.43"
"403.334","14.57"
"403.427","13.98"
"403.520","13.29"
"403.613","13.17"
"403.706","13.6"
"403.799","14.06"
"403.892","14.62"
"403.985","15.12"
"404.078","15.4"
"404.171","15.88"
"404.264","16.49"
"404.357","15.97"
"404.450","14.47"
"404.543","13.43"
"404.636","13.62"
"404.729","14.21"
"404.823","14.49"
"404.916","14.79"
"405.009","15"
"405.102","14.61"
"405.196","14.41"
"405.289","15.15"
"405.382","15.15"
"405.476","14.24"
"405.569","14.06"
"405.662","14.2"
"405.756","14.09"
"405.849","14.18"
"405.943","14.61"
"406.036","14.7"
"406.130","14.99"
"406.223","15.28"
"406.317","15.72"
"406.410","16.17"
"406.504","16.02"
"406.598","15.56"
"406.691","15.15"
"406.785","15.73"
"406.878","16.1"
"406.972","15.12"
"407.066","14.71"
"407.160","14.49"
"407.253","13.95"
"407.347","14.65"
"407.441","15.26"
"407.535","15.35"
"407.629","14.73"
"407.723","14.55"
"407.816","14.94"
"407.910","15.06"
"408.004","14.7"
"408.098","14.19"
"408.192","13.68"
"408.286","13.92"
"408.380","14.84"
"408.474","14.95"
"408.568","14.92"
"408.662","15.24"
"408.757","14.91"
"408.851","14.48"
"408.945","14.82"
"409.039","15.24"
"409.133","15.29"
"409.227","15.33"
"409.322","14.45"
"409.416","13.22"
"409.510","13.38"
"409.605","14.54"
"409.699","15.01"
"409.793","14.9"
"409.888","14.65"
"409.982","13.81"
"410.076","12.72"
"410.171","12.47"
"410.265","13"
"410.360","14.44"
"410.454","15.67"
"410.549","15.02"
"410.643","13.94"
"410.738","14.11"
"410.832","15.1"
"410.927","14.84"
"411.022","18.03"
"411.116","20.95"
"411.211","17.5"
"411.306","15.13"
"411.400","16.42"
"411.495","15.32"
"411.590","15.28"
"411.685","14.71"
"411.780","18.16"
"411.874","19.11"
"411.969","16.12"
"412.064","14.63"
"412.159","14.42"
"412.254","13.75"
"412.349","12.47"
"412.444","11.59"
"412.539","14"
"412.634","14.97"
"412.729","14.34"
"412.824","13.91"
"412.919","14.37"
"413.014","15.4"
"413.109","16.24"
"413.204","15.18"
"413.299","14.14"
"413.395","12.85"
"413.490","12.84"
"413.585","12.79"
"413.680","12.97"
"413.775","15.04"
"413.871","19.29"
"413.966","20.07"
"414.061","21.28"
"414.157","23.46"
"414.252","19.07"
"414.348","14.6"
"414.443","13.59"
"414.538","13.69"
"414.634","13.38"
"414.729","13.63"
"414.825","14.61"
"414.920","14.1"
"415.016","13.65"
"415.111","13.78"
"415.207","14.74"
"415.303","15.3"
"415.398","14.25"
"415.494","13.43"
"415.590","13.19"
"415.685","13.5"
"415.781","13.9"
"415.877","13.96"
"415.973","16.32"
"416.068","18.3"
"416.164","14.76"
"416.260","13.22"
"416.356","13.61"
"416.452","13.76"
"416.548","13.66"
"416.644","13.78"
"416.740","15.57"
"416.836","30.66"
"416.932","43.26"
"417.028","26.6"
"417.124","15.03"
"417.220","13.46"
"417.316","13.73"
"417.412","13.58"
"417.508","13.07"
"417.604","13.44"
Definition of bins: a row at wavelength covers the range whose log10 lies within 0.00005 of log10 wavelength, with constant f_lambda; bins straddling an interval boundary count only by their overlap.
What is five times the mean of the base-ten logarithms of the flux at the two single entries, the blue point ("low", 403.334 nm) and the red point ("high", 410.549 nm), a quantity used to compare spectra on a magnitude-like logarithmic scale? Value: 5.85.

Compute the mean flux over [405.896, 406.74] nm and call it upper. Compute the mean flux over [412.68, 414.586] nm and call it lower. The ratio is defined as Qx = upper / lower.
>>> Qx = 0.97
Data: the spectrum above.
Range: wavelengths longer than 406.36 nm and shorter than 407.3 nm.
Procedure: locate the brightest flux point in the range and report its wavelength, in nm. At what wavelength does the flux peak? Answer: 406.410 nm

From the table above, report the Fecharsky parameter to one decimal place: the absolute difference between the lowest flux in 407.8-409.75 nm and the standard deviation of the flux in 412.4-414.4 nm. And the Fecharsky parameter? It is 10.1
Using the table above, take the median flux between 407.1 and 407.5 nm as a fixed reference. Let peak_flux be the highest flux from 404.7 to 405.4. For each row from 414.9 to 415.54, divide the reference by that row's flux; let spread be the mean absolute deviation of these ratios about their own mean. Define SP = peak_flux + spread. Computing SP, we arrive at 15.2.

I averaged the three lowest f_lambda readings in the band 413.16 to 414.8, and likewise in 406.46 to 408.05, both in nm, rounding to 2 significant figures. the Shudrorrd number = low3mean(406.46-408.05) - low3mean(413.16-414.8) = 1.5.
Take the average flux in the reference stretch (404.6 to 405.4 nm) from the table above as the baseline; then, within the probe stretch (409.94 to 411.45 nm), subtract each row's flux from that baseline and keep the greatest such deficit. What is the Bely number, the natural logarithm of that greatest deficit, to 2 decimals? 0.76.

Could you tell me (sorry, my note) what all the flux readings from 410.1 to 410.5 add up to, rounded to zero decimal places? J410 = 56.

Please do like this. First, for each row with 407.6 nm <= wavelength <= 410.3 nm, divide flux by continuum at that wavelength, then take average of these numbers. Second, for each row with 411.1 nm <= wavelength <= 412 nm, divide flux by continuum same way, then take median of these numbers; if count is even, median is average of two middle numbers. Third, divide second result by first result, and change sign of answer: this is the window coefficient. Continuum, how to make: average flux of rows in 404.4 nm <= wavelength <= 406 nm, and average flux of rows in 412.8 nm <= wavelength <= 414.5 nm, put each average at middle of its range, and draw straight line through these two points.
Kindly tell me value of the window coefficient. -1.09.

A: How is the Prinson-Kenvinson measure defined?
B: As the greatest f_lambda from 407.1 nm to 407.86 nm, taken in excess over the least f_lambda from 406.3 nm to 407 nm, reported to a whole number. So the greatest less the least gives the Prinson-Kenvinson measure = 0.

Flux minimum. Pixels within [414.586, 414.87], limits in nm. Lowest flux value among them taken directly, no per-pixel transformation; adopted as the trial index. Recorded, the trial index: 13.38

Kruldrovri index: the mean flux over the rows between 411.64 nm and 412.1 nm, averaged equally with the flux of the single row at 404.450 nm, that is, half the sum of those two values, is 15.5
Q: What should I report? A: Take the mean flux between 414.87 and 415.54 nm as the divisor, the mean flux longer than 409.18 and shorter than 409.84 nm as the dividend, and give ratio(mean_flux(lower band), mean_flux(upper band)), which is 1.02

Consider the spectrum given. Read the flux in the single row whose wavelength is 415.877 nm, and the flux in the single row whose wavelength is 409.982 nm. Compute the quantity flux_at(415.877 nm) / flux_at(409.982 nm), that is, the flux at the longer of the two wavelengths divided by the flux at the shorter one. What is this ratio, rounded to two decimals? 1.01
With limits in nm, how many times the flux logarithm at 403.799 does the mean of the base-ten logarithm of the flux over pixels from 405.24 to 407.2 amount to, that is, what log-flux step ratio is 1.02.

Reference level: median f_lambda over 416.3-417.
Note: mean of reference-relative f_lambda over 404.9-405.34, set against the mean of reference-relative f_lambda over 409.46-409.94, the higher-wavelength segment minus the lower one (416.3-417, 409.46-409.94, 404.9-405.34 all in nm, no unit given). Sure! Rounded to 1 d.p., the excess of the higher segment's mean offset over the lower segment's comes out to -0.3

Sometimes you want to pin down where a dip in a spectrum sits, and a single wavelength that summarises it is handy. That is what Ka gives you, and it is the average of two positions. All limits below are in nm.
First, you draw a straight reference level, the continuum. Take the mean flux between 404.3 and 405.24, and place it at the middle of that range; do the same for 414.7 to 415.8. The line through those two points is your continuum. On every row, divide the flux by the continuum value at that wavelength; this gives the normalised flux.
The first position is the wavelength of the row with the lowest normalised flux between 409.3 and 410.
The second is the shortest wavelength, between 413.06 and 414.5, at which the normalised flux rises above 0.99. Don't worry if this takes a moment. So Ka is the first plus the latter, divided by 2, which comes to 411.26 nm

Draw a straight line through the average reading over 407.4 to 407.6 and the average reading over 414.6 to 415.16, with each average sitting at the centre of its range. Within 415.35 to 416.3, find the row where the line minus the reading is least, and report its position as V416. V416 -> 416.068 nm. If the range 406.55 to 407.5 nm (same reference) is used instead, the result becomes 406.878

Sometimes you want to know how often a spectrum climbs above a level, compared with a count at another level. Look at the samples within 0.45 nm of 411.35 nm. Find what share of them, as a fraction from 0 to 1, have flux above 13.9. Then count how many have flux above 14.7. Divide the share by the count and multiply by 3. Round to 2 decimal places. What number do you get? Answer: 0.30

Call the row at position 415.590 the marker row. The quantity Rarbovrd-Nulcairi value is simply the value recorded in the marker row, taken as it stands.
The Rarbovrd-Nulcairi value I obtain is 13.19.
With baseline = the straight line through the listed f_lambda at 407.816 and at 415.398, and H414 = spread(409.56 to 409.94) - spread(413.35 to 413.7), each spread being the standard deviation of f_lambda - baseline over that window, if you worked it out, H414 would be 0.1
